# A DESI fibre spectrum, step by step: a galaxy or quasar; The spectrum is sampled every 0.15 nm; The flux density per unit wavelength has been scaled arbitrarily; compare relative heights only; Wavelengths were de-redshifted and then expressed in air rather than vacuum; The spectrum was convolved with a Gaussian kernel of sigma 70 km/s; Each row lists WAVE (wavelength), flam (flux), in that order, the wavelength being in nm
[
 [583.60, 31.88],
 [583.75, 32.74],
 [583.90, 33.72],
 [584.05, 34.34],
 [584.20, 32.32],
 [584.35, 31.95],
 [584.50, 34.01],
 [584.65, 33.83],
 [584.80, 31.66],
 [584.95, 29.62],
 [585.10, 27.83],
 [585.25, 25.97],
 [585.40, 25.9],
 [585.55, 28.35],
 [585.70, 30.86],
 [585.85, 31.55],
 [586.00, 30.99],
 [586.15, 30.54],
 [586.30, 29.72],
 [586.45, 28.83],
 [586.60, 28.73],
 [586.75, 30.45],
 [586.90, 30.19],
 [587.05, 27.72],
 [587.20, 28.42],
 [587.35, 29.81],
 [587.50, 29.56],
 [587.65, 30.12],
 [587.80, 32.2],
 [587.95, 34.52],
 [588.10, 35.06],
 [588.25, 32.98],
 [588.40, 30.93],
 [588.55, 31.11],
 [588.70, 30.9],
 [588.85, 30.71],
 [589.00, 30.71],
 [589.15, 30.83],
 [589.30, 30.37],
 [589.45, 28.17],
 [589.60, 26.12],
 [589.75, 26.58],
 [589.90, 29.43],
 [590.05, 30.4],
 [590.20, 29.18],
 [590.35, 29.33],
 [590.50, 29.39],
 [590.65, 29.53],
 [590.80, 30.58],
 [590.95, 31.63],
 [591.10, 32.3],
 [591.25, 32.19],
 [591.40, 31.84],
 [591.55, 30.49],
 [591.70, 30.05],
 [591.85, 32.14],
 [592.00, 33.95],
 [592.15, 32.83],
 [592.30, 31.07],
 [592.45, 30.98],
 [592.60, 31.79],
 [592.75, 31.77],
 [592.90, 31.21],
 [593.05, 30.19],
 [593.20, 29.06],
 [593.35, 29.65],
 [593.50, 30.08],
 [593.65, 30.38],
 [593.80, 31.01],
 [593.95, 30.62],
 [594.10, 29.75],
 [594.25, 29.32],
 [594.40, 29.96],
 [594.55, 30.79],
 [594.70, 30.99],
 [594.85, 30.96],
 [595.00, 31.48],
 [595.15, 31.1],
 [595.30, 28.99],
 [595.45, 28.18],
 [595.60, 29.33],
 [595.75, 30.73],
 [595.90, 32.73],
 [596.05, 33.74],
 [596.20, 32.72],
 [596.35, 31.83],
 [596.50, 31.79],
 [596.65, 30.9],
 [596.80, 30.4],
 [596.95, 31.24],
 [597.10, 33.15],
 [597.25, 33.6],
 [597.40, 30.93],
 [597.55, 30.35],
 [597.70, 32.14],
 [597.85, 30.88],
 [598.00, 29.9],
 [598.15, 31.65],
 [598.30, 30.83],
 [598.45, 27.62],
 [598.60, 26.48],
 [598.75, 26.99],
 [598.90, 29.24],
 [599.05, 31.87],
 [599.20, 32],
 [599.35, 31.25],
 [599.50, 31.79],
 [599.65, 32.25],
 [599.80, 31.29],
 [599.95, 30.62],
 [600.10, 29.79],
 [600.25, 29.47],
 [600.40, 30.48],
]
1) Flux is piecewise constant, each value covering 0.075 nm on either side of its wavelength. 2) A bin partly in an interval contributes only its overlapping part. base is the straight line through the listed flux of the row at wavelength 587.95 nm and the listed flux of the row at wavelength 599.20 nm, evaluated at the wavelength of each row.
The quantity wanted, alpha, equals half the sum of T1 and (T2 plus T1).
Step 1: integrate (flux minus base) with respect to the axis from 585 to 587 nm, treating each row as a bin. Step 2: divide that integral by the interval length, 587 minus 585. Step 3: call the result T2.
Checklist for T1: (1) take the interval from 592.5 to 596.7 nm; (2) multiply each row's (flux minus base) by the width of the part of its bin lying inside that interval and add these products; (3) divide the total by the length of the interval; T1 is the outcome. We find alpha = -5.2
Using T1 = -2.3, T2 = -5.7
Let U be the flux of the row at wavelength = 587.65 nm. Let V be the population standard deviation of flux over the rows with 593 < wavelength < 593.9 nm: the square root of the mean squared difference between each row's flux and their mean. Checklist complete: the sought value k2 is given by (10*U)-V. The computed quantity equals 301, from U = 30.12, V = 0.6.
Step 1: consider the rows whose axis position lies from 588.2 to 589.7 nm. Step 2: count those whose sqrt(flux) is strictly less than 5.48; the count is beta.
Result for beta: 2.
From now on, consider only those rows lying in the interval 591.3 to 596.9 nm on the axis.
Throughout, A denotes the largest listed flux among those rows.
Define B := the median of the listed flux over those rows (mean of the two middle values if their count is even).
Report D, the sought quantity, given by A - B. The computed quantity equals 3.0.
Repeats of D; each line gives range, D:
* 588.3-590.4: 0.7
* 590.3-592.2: 2.3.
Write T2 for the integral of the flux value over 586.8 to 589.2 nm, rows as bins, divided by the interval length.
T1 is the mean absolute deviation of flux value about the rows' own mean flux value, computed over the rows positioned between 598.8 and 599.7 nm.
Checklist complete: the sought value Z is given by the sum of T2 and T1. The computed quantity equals 31.8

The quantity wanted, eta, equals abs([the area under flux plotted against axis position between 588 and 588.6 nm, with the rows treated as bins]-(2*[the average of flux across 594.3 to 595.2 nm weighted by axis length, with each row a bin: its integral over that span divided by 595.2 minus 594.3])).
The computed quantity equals 42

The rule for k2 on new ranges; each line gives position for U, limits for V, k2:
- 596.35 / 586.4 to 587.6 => 317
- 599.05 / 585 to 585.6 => 318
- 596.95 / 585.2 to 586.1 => 310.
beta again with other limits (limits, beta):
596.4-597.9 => 0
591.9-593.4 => 2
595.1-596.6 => 3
